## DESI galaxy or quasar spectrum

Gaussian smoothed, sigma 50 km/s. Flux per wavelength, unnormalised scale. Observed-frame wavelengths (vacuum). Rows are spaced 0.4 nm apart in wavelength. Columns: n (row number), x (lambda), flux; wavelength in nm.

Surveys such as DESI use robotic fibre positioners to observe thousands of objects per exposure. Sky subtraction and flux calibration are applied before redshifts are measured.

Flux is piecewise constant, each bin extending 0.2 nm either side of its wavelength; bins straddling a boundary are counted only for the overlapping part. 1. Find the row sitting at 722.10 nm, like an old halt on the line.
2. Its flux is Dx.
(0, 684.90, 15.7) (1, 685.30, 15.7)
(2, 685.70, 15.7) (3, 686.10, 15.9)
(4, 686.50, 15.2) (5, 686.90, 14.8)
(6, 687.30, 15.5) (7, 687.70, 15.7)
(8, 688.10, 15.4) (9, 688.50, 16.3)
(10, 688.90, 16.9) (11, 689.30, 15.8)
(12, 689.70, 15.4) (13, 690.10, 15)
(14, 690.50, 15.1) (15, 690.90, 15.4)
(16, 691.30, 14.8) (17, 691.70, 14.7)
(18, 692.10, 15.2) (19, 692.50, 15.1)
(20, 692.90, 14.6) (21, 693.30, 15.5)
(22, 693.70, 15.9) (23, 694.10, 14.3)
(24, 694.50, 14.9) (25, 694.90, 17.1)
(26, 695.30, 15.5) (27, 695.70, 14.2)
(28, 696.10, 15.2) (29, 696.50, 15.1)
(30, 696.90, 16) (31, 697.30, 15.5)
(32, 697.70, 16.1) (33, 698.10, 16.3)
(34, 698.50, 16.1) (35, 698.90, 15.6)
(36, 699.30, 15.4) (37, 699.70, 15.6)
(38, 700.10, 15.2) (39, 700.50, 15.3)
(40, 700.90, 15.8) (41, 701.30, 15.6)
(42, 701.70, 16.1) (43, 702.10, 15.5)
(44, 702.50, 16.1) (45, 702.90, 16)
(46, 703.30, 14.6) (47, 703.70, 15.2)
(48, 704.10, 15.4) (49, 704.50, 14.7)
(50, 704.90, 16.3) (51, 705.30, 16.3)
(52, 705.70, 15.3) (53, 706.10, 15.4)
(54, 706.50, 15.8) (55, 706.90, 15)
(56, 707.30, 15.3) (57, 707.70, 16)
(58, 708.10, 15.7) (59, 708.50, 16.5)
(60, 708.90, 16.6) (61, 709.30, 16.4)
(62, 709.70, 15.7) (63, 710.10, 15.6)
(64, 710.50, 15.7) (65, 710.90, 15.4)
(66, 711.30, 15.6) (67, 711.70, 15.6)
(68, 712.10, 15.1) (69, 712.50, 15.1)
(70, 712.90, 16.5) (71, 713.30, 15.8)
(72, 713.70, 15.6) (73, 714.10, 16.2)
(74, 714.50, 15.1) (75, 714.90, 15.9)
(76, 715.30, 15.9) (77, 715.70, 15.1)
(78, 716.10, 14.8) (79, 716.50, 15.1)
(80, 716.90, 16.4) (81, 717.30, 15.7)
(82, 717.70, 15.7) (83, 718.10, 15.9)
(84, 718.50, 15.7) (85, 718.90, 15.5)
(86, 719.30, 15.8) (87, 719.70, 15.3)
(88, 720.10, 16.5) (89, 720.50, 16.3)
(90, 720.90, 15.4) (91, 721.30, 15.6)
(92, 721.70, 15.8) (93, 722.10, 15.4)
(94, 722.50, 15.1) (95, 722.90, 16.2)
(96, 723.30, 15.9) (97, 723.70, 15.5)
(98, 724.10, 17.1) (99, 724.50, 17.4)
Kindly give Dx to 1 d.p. 15.4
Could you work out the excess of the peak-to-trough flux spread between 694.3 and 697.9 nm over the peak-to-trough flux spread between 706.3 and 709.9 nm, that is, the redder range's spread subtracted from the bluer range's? 1.3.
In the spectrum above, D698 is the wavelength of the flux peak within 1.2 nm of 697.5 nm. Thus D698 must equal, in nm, 698.10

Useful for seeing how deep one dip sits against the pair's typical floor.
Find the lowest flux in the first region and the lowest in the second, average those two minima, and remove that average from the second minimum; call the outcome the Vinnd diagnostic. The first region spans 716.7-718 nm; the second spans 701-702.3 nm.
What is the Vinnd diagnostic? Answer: -0.10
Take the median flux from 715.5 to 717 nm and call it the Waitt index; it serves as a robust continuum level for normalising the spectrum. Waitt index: 15.1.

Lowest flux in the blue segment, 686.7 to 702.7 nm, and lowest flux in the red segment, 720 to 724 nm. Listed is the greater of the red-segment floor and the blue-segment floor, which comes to 15.1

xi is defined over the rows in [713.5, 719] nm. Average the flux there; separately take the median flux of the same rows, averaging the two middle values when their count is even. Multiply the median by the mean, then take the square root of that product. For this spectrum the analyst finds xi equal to 15.7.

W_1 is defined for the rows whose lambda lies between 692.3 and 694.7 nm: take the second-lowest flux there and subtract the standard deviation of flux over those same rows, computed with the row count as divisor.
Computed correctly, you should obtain 14.1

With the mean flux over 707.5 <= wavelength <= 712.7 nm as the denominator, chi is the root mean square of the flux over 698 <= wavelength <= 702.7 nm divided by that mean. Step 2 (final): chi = 1.00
